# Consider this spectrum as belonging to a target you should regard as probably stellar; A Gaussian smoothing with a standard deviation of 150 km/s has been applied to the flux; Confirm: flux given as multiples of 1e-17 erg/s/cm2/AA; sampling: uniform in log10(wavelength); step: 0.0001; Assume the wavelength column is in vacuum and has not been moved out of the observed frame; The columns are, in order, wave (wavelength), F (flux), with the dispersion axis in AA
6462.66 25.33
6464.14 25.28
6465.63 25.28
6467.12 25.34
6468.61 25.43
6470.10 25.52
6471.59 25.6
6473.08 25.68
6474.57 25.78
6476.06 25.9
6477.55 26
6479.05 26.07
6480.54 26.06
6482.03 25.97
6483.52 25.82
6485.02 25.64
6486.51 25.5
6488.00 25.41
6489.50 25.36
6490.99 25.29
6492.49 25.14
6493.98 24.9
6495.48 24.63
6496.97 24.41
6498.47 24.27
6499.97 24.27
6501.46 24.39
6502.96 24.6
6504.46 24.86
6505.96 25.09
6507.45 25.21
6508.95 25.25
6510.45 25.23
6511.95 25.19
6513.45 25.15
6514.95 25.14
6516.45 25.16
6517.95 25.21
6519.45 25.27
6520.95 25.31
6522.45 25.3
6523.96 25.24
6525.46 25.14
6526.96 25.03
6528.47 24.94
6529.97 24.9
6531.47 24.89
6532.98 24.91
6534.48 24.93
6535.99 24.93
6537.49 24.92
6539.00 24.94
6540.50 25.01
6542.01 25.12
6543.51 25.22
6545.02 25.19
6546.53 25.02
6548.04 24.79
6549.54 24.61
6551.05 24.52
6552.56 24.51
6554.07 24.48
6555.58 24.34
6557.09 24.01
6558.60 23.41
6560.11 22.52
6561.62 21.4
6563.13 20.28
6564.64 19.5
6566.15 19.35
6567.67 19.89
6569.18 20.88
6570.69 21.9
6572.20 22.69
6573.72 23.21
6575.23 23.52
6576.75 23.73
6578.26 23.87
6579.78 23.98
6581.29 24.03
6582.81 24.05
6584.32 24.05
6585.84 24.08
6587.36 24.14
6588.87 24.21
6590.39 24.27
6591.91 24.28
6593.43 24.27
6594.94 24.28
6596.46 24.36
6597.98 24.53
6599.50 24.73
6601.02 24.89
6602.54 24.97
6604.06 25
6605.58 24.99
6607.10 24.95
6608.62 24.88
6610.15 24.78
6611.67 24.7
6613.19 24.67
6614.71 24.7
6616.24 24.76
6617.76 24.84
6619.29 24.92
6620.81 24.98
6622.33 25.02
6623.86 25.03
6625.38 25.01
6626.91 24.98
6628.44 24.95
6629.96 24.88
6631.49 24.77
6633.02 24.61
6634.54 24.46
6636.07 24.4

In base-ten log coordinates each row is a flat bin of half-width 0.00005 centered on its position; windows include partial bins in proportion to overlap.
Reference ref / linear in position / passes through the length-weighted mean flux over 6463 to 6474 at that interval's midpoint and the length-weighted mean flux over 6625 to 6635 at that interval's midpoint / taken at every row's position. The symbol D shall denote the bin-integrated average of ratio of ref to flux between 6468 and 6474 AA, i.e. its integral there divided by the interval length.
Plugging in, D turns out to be 0.996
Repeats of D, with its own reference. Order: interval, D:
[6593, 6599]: 1.024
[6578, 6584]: 1.042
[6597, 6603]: 1.007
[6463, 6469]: 1.007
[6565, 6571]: 1.235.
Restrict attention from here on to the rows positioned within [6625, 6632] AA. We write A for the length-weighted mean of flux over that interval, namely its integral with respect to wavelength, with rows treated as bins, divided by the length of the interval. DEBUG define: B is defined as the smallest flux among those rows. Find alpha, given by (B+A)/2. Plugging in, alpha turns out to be 24.8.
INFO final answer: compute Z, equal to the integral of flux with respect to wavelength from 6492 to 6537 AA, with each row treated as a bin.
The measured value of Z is 1123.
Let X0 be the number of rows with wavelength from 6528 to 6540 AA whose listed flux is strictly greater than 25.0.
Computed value 0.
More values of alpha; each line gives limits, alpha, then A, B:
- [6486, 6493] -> 25.2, 25.3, 25.14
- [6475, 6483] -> 25.9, 26.0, 25.9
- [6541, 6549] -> 24.9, 25.1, 24.79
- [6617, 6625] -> 24.9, 25.0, 24.84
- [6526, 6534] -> 24.9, 24.9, 24.89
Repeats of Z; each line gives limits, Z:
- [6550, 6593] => 991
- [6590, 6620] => 741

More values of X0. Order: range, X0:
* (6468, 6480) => 8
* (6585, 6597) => 0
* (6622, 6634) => 3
